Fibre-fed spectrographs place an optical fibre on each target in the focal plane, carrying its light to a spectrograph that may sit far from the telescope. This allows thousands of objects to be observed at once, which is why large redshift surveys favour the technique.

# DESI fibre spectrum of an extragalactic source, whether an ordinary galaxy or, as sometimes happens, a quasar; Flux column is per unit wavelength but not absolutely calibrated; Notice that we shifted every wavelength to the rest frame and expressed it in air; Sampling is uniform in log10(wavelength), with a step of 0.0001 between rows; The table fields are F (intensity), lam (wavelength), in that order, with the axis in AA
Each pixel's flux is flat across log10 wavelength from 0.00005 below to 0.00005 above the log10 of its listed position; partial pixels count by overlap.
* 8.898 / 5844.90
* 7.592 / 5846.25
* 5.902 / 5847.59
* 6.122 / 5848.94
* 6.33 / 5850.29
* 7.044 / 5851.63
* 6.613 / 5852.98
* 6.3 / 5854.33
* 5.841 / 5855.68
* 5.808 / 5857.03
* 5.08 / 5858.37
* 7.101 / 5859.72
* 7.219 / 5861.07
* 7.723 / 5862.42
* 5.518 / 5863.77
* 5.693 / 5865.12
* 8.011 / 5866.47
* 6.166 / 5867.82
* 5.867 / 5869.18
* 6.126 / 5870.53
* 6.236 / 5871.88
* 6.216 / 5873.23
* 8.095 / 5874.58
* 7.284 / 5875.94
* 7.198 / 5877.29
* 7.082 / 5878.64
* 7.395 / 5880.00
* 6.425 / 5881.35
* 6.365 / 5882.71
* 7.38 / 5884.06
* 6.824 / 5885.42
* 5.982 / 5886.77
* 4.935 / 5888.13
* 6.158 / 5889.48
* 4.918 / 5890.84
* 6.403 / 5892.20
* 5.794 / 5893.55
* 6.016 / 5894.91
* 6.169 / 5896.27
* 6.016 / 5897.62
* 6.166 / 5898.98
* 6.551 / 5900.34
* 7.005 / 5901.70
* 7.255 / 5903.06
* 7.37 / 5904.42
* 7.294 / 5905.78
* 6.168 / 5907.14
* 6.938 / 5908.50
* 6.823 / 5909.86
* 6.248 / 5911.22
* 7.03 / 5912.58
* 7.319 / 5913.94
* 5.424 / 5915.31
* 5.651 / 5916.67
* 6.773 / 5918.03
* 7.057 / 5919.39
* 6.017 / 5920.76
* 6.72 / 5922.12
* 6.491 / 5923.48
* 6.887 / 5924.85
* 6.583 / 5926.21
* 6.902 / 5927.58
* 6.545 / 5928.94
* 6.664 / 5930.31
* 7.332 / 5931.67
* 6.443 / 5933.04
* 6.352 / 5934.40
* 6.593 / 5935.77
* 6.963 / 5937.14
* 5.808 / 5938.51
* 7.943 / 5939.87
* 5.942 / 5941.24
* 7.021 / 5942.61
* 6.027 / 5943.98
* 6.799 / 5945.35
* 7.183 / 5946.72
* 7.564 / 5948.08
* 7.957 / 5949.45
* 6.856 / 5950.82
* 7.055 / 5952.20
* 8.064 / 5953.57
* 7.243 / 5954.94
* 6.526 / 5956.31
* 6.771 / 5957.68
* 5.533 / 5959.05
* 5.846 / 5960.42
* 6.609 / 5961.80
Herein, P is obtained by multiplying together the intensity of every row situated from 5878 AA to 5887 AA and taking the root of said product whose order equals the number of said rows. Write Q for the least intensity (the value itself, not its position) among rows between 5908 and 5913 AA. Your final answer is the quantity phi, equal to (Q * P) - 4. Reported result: 38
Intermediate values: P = 6.76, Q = 6.248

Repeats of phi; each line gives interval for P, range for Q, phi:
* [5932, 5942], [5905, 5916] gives 32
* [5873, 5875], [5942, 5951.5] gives 39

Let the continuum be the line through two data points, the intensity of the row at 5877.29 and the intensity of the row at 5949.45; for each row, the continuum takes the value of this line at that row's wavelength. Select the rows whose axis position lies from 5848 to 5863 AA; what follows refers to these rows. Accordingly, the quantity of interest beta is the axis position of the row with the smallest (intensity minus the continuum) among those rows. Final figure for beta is 5858.37 AA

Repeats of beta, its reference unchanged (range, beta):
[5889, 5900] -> 5890.84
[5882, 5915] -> 5890.84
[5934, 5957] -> 5938.51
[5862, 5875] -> 5863.77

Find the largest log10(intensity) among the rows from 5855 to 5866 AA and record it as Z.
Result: 0.89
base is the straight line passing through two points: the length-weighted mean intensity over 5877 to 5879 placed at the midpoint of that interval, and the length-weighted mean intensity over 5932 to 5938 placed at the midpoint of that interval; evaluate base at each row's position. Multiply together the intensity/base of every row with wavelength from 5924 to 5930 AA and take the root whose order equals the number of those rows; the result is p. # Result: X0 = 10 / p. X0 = 9.9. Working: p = 1.01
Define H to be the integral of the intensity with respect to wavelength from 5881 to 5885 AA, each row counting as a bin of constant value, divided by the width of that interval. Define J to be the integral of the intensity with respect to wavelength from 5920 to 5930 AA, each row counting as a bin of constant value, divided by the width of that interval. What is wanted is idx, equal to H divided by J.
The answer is 1.02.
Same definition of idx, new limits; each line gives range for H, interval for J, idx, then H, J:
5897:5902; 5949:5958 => 0.89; 6.39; 7.2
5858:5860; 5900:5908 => 0.87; 6.04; 7.0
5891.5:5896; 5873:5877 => 0.83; 6.07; 7.3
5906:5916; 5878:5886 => 0.96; 6.60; 6.9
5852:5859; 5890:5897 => 1.02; 5.98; 5.9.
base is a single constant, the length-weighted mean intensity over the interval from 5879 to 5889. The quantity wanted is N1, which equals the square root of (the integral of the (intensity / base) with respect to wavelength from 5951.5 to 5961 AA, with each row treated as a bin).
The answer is 3.1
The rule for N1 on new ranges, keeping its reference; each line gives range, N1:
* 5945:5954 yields 3.2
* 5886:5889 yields 1.6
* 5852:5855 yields 1.7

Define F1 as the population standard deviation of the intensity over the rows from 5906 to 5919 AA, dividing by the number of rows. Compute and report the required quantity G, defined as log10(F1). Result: -0.21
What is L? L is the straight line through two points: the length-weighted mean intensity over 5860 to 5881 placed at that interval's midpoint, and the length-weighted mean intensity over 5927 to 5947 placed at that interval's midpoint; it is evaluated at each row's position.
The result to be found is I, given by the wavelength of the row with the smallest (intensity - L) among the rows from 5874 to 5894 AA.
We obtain 5890.84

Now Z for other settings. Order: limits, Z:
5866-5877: 0.91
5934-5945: 0.90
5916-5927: 0.85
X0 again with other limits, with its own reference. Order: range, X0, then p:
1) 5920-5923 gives 10.6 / 0.94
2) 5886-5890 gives 12.4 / 0.80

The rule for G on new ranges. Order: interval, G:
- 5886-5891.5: -0.24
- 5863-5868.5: 0.00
